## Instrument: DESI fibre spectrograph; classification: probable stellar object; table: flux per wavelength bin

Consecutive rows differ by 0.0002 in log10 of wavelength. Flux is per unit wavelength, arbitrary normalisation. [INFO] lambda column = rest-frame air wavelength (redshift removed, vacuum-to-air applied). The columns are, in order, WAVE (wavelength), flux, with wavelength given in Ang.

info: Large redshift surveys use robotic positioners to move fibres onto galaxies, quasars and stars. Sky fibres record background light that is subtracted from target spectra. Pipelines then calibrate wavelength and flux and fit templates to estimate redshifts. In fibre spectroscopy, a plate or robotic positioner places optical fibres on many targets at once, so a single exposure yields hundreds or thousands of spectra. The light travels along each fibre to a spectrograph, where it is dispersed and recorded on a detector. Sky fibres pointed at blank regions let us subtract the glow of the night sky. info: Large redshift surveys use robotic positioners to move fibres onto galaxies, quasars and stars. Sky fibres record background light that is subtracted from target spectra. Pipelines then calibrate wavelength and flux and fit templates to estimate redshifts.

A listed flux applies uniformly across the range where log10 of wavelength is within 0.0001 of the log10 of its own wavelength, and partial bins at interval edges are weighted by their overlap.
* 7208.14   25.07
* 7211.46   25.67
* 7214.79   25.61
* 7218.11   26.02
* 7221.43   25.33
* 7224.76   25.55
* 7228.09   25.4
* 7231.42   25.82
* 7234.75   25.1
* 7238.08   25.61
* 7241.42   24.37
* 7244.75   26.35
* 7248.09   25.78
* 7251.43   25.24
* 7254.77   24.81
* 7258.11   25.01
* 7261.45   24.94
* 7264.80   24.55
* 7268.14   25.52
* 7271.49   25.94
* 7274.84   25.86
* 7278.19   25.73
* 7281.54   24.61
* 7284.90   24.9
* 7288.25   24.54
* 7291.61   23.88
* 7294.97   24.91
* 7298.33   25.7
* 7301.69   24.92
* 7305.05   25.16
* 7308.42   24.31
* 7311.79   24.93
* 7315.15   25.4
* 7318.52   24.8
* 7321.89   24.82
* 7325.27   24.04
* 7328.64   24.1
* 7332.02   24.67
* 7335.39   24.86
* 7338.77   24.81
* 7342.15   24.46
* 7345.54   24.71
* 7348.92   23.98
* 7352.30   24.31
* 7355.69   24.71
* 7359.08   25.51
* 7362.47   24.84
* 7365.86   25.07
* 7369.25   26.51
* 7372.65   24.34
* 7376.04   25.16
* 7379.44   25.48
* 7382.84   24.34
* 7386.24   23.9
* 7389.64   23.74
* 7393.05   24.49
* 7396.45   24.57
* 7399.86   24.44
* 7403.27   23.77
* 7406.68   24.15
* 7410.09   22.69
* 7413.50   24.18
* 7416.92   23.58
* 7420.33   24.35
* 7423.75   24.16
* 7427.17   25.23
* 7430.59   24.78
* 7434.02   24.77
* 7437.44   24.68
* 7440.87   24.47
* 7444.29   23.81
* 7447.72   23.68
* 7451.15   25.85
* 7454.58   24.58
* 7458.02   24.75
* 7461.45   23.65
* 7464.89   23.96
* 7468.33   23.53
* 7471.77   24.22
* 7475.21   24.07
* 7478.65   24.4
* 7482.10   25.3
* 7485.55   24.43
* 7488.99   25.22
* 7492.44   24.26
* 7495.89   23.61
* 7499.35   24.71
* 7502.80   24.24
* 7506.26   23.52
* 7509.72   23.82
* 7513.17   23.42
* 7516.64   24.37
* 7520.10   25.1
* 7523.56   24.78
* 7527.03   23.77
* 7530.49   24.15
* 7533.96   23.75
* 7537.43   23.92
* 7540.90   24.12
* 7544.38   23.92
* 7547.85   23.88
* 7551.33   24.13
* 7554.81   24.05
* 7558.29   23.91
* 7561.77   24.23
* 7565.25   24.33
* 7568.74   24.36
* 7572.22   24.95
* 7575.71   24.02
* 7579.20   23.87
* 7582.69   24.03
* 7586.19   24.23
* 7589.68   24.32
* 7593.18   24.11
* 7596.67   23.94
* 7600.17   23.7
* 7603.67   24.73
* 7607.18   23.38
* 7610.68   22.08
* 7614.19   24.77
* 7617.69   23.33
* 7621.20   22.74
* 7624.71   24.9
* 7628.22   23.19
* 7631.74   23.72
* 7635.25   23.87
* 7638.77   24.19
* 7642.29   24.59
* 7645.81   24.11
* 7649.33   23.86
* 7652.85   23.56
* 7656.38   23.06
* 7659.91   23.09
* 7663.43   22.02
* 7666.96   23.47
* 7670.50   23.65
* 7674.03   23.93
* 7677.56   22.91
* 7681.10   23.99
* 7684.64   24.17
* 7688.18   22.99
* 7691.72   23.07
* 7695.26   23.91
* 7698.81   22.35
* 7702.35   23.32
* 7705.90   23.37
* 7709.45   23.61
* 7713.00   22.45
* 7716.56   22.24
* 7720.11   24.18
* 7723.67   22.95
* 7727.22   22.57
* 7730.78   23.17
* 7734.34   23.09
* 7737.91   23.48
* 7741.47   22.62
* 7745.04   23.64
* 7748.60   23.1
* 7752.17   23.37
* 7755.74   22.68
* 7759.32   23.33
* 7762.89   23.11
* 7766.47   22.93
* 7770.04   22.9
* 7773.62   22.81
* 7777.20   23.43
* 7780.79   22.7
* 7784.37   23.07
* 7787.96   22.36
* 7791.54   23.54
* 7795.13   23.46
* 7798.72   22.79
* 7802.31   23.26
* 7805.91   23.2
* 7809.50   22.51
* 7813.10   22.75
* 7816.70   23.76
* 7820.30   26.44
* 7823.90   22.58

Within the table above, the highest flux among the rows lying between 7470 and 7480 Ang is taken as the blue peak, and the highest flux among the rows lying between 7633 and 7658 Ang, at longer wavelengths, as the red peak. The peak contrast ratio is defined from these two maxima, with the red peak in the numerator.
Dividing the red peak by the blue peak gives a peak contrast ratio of 1.01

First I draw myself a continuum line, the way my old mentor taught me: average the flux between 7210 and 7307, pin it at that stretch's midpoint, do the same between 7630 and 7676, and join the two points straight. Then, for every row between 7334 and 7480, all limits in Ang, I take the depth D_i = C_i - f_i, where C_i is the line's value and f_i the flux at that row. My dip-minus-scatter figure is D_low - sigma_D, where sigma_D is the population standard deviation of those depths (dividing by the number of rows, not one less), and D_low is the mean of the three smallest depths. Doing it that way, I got -1.9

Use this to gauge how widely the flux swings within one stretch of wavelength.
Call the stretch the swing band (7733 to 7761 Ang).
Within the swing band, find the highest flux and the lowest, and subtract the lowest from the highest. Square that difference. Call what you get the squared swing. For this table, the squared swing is 1.0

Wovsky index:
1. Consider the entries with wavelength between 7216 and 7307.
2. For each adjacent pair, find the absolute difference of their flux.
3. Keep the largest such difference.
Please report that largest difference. 2.0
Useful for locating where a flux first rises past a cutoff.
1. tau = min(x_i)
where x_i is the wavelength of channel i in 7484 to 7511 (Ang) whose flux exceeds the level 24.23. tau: 7485.55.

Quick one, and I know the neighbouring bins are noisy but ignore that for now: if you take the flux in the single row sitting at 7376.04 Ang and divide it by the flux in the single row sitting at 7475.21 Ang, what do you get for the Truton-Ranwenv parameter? 1.05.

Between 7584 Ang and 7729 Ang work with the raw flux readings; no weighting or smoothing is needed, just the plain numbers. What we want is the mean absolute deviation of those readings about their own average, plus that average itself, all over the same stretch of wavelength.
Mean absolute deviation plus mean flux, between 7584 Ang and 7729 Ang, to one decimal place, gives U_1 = 24.1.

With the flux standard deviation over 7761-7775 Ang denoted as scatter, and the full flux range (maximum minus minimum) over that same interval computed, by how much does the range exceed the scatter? 0.2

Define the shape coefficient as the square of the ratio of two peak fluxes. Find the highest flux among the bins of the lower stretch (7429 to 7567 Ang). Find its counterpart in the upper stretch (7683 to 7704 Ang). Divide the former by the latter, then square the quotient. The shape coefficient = 1.14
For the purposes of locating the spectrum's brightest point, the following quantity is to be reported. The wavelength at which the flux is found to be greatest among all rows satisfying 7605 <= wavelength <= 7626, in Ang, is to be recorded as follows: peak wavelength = 7624.71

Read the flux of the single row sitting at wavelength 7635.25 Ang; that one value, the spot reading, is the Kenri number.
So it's 23.87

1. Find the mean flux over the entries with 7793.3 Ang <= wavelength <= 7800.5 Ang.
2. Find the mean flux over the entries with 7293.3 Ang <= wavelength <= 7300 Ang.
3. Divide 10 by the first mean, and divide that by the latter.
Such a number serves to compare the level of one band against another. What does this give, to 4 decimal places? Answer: 0.0171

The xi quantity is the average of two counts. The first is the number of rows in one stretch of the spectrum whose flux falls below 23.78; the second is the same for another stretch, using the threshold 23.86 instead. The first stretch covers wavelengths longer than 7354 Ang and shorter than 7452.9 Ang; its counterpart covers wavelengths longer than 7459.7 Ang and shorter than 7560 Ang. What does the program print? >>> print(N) 6.5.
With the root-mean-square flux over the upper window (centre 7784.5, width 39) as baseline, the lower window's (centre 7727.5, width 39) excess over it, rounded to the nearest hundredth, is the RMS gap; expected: 0.07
